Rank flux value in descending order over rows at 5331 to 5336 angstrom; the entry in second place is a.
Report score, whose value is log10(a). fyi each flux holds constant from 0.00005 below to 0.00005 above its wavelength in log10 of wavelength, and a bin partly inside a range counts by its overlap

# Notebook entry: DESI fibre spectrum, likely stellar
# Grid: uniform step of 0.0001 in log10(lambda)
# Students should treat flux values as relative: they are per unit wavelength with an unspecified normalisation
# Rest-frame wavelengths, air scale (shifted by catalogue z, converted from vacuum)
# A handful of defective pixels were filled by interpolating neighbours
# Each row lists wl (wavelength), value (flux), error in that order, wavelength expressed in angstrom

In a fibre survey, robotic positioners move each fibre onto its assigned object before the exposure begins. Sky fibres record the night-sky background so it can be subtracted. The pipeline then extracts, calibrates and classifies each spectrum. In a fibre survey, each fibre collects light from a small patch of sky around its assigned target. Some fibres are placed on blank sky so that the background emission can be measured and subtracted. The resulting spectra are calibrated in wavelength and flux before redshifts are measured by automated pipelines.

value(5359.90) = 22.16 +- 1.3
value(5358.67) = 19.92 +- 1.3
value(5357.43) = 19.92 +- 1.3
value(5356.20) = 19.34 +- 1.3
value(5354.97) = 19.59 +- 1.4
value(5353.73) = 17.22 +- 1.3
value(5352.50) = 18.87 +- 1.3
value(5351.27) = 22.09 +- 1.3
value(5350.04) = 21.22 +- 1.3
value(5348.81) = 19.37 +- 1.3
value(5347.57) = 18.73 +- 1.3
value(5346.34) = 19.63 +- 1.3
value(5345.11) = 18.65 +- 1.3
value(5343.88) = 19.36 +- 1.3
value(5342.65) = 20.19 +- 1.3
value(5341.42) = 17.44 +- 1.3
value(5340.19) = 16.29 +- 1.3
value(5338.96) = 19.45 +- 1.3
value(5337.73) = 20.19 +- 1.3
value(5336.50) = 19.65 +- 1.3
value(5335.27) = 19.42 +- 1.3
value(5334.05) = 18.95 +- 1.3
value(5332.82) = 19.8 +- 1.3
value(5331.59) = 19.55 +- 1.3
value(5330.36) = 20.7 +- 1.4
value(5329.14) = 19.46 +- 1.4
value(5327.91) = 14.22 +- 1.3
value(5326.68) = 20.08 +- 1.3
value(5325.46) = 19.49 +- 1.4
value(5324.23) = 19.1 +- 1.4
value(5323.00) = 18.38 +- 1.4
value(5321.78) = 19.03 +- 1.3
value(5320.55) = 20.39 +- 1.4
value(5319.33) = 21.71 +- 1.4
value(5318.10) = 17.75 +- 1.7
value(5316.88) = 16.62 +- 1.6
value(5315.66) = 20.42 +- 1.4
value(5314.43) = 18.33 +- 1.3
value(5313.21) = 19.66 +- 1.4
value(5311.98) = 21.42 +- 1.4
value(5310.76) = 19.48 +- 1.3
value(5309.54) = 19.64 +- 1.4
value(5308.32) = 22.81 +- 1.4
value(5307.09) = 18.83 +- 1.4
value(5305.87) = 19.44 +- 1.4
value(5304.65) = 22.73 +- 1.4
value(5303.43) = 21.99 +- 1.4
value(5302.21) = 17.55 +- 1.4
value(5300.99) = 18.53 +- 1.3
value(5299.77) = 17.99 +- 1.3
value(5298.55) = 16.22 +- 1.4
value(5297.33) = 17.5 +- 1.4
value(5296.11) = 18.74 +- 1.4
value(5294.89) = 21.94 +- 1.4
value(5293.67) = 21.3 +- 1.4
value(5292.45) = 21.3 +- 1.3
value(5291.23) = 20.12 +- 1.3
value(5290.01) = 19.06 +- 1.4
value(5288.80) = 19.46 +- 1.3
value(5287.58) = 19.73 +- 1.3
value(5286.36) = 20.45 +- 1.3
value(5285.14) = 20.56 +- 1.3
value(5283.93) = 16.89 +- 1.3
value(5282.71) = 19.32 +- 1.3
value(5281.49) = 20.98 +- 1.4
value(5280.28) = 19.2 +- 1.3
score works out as 1.29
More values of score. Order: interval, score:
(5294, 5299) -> 1.27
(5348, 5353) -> 1.33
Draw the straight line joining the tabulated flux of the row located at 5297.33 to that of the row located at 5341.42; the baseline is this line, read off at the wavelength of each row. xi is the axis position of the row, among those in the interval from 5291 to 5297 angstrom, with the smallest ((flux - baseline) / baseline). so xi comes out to 5296.11 angstrom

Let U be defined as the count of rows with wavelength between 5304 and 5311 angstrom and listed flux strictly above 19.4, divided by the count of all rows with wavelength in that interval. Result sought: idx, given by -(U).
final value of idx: -0.83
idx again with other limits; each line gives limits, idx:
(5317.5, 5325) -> -0.33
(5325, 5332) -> -0.83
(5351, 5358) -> -0.50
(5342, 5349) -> -0.33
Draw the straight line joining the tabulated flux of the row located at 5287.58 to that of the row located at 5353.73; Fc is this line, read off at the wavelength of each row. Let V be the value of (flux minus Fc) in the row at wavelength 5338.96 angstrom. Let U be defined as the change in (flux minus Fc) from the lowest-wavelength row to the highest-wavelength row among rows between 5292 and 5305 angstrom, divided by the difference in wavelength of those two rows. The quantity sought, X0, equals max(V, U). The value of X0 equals 1.7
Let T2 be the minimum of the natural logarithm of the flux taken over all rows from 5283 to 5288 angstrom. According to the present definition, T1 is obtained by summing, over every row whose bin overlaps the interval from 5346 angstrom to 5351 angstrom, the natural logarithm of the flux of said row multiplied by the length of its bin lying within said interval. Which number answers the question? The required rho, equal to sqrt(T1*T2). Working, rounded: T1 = 14.9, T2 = 2.83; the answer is 6.498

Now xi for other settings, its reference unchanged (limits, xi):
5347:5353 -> 5347.57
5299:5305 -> 5302.21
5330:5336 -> 5334.05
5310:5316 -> 5314.43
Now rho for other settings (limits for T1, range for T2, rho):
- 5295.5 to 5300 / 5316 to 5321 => 6.020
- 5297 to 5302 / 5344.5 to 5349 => 6.474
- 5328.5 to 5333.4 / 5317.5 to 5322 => 6.489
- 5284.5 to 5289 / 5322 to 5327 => 6.268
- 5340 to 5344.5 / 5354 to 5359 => 6.234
